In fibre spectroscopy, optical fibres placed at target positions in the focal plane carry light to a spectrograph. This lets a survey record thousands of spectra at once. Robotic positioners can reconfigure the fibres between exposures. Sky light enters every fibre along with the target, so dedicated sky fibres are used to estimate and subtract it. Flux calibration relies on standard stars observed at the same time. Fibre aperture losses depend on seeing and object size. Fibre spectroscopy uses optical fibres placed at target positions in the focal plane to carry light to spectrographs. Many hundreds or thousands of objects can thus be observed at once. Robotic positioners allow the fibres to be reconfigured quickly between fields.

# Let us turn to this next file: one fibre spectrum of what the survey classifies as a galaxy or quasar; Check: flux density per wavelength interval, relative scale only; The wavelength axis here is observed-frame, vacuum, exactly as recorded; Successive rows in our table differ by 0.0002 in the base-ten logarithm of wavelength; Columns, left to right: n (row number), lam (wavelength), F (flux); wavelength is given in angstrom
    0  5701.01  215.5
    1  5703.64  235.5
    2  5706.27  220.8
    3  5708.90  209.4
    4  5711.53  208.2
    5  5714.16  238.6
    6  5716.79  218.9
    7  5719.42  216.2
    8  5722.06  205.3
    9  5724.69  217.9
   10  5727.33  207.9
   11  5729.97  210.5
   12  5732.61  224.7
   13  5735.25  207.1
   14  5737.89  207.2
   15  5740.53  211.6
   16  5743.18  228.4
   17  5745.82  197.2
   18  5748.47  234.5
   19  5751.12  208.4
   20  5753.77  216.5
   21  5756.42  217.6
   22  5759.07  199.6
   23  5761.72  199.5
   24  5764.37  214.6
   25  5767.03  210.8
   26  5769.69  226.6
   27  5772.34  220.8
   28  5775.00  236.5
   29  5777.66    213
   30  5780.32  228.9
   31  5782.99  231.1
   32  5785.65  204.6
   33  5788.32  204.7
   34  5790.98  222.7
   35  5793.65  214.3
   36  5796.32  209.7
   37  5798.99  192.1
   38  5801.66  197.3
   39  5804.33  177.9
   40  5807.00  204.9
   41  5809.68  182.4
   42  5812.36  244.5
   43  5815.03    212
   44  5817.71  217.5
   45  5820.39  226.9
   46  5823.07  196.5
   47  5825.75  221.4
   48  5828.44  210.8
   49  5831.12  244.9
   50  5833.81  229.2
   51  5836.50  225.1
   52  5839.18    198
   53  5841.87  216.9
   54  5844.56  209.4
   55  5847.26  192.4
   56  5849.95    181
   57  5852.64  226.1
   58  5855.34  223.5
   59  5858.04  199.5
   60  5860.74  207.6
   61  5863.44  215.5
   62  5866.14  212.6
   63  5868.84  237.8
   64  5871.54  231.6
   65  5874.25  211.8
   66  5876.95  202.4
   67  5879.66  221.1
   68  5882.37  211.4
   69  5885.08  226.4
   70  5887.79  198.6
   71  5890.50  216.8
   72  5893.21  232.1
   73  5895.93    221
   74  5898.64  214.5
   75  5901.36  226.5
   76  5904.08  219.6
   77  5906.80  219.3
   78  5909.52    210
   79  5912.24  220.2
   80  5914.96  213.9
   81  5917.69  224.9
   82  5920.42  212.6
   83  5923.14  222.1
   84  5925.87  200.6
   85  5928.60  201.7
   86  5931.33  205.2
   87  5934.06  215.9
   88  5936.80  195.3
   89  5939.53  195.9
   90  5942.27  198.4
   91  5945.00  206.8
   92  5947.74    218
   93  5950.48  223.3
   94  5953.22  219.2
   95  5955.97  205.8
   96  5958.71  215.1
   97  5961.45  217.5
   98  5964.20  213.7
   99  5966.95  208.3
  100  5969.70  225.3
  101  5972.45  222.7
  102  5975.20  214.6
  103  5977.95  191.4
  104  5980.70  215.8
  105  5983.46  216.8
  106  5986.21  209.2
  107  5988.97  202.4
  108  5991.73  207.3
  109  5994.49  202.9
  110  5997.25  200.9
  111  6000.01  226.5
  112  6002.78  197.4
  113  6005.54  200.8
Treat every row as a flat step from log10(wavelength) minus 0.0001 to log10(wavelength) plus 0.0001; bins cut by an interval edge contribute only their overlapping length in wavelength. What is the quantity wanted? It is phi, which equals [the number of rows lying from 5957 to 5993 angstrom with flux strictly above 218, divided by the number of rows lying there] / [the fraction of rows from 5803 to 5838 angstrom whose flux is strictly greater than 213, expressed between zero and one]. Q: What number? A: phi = 0.3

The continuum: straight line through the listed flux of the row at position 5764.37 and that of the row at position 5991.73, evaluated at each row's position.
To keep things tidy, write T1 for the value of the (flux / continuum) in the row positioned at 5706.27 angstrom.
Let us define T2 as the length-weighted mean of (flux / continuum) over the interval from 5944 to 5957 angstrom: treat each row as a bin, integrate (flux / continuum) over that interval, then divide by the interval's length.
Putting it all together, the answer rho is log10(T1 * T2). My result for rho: 0.02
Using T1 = 1.02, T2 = 1.03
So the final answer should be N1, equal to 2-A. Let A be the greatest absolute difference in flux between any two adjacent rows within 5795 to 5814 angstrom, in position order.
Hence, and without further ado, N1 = -60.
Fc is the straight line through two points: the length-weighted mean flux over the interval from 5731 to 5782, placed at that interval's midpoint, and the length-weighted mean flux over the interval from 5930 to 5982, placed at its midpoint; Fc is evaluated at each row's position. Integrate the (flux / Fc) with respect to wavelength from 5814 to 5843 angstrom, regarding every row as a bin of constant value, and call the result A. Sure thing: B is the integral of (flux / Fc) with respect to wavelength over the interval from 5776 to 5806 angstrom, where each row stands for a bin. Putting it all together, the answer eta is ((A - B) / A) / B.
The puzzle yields 0.0005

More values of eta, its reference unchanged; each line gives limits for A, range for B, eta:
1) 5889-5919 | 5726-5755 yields 0.0027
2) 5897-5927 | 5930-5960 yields 0.0011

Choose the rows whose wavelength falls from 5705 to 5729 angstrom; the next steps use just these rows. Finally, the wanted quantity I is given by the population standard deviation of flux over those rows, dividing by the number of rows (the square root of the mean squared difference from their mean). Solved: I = 10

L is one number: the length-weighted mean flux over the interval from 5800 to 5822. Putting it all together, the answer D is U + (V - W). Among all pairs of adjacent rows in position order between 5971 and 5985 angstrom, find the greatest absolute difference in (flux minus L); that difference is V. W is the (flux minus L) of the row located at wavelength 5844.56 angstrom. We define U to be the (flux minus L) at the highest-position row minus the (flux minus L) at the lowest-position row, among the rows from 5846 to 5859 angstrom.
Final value 30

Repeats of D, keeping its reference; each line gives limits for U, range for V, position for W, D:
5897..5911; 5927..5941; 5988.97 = 21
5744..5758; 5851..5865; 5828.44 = 41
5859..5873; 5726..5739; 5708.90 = 40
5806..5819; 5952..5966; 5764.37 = 19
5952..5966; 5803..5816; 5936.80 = 69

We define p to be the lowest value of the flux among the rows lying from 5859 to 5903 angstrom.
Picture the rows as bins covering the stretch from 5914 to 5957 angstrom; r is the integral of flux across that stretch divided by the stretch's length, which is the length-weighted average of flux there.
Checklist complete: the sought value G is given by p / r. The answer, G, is 0.946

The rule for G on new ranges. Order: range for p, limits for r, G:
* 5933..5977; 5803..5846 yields 0.914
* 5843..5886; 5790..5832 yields 0.860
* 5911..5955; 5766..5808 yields 0.920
